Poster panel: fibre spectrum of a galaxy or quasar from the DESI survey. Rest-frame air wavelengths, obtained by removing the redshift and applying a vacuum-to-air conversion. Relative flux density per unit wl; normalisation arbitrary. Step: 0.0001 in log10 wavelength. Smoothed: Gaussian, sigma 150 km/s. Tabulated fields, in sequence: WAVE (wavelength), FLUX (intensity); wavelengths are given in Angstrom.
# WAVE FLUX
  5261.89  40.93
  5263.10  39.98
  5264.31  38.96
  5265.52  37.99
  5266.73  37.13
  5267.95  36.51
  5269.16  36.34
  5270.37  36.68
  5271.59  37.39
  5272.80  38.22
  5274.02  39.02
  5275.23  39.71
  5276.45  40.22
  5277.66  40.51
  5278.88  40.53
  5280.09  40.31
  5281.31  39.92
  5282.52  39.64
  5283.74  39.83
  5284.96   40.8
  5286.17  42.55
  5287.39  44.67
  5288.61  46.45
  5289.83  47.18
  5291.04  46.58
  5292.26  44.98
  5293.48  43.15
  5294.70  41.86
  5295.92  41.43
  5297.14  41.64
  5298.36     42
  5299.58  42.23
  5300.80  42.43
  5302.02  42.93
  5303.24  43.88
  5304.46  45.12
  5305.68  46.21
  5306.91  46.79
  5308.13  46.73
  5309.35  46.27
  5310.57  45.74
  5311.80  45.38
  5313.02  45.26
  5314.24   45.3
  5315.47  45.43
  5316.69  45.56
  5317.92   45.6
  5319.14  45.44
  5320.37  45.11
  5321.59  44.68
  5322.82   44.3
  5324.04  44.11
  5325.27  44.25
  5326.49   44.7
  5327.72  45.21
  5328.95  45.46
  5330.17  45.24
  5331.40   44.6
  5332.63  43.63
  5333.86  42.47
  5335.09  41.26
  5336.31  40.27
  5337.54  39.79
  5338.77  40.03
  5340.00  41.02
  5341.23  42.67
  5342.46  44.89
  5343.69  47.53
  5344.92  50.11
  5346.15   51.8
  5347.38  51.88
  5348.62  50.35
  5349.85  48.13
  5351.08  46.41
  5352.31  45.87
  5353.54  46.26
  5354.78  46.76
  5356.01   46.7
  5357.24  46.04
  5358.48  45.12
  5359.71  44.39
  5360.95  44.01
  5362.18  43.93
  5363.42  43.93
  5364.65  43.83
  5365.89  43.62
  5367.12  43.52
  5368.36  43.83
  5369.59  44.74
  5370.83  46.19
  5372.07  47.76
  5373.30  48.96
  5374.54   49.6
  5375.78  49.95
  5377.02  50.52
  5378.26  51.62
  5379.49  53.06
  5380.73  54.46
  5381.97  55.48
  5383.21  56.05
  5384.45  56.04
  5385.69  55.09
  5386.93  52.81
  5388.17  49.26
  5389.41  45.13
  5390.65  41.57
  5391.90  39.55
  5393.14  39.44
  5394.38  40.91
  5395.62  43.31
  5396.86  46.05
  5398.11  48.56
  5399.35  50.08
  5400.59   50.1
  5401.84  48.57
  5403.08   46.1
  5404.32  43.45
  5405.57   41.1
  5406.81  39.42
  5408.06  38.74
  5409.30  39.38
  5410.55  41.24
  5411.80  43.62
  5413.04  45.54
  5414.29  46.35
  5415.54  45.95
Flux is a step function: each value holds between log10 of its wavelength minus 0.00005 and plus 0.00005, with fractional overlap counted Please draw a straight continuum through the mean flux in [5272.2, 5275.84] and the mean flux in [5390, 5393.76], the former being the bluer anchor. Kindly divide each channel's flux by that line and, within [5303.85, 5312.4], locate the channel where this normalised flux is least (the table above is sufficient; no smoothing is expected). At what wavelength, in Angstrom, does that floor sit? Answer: 5304.46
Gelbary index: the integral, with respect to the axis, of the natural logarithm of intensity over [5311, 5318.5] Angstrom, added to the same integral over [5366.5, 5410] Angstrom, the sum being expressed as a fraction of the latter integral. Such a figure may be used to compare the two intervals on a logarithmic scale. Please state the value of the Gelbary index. 1.2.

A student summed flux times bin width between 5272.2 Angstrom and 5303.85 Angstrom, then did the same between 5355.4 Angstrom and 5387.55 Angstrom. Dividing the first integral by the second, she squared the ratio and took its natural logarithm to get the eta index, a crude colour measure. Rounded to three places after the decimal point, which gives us -0.318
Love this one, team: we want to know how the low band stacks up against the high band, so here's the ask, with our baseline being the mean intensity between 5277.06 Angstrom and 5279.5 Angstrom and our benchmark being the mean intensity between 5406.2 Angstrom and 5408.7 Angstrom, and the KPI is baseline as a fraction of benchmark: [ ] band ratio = 1.04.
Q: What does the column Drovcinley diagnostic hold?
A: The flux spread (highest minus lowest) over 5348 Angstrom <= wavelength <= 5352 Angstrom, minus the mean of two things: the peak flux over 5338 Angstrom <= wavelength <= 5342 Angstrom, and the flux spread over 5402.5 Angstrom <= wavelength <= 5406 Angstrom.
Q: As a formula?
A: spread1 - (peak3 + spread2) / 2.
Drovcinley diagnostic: -19.9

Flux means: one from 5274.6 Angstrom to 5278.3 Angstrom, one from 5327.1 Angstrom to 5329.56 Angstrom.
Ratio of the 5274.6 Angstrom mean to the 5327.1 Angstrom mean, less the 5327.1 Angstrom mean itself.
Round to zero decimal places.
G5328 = -44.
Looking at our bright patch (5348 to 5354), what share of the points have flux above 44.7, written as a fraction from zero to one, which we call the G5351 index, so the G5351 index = 1.00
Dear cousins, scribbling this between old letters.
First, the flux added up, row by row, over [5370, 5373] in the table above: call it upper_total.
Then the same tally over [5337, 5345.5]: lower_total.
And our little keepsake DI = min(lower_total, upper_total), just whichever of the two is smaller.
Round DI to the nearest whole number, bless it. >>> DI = 94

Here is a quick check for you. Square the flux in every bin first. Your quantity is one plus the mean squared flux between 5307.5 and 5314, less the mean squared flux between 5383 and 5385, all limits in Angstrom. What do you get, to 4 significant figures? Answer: -1035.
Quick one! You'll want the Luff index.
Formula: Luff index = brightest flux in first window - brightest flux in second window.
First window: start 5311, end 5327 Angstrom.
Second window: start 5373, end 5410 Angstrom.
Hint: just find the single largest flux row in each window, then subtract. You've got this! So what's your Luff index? -10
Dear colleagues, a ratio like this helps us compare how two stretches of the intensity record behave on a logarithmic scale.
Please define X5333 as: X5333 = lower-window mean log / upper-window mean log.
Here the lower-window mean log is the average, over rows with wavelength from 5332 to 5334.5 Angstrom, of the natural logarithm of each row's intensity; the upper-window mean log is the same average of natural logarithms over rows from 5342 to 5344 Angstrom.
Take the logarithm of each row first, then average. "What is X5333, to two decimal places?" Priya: 0.98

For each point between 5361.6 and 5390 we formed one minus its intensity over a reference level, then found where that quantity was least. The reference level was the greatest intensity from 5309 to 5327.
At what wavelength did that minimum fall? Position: 5383.21 Angstrom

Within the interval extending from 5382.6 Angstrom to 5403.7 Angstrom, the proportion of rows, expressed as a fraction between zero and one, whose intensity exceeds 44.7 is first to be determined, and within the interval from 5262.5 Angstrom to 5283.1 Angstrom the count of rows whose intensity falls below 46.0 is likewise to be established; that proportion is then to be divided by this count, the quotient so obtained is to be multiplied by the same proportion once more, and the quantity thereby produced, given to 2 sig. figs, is 0.029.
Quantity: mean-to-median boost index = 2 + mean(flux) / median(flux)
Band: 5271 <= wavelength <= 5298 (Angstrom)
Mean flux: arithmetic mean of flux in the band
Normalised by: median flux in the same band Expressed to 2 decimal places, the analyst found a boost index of 3.02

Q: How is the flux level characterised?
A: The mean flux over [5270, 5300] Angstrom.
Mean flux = 41.5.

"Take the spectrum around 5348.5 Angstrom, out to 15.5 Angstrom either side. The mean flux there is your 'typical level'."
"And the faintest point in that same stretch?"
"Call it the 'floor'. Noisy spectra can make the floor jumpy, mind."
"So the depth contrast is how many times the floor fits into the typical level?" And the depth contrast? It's 1.14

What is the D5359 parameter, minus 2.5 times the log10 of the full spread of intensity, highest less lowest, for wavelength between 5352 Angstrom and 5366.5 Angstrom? -1.24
